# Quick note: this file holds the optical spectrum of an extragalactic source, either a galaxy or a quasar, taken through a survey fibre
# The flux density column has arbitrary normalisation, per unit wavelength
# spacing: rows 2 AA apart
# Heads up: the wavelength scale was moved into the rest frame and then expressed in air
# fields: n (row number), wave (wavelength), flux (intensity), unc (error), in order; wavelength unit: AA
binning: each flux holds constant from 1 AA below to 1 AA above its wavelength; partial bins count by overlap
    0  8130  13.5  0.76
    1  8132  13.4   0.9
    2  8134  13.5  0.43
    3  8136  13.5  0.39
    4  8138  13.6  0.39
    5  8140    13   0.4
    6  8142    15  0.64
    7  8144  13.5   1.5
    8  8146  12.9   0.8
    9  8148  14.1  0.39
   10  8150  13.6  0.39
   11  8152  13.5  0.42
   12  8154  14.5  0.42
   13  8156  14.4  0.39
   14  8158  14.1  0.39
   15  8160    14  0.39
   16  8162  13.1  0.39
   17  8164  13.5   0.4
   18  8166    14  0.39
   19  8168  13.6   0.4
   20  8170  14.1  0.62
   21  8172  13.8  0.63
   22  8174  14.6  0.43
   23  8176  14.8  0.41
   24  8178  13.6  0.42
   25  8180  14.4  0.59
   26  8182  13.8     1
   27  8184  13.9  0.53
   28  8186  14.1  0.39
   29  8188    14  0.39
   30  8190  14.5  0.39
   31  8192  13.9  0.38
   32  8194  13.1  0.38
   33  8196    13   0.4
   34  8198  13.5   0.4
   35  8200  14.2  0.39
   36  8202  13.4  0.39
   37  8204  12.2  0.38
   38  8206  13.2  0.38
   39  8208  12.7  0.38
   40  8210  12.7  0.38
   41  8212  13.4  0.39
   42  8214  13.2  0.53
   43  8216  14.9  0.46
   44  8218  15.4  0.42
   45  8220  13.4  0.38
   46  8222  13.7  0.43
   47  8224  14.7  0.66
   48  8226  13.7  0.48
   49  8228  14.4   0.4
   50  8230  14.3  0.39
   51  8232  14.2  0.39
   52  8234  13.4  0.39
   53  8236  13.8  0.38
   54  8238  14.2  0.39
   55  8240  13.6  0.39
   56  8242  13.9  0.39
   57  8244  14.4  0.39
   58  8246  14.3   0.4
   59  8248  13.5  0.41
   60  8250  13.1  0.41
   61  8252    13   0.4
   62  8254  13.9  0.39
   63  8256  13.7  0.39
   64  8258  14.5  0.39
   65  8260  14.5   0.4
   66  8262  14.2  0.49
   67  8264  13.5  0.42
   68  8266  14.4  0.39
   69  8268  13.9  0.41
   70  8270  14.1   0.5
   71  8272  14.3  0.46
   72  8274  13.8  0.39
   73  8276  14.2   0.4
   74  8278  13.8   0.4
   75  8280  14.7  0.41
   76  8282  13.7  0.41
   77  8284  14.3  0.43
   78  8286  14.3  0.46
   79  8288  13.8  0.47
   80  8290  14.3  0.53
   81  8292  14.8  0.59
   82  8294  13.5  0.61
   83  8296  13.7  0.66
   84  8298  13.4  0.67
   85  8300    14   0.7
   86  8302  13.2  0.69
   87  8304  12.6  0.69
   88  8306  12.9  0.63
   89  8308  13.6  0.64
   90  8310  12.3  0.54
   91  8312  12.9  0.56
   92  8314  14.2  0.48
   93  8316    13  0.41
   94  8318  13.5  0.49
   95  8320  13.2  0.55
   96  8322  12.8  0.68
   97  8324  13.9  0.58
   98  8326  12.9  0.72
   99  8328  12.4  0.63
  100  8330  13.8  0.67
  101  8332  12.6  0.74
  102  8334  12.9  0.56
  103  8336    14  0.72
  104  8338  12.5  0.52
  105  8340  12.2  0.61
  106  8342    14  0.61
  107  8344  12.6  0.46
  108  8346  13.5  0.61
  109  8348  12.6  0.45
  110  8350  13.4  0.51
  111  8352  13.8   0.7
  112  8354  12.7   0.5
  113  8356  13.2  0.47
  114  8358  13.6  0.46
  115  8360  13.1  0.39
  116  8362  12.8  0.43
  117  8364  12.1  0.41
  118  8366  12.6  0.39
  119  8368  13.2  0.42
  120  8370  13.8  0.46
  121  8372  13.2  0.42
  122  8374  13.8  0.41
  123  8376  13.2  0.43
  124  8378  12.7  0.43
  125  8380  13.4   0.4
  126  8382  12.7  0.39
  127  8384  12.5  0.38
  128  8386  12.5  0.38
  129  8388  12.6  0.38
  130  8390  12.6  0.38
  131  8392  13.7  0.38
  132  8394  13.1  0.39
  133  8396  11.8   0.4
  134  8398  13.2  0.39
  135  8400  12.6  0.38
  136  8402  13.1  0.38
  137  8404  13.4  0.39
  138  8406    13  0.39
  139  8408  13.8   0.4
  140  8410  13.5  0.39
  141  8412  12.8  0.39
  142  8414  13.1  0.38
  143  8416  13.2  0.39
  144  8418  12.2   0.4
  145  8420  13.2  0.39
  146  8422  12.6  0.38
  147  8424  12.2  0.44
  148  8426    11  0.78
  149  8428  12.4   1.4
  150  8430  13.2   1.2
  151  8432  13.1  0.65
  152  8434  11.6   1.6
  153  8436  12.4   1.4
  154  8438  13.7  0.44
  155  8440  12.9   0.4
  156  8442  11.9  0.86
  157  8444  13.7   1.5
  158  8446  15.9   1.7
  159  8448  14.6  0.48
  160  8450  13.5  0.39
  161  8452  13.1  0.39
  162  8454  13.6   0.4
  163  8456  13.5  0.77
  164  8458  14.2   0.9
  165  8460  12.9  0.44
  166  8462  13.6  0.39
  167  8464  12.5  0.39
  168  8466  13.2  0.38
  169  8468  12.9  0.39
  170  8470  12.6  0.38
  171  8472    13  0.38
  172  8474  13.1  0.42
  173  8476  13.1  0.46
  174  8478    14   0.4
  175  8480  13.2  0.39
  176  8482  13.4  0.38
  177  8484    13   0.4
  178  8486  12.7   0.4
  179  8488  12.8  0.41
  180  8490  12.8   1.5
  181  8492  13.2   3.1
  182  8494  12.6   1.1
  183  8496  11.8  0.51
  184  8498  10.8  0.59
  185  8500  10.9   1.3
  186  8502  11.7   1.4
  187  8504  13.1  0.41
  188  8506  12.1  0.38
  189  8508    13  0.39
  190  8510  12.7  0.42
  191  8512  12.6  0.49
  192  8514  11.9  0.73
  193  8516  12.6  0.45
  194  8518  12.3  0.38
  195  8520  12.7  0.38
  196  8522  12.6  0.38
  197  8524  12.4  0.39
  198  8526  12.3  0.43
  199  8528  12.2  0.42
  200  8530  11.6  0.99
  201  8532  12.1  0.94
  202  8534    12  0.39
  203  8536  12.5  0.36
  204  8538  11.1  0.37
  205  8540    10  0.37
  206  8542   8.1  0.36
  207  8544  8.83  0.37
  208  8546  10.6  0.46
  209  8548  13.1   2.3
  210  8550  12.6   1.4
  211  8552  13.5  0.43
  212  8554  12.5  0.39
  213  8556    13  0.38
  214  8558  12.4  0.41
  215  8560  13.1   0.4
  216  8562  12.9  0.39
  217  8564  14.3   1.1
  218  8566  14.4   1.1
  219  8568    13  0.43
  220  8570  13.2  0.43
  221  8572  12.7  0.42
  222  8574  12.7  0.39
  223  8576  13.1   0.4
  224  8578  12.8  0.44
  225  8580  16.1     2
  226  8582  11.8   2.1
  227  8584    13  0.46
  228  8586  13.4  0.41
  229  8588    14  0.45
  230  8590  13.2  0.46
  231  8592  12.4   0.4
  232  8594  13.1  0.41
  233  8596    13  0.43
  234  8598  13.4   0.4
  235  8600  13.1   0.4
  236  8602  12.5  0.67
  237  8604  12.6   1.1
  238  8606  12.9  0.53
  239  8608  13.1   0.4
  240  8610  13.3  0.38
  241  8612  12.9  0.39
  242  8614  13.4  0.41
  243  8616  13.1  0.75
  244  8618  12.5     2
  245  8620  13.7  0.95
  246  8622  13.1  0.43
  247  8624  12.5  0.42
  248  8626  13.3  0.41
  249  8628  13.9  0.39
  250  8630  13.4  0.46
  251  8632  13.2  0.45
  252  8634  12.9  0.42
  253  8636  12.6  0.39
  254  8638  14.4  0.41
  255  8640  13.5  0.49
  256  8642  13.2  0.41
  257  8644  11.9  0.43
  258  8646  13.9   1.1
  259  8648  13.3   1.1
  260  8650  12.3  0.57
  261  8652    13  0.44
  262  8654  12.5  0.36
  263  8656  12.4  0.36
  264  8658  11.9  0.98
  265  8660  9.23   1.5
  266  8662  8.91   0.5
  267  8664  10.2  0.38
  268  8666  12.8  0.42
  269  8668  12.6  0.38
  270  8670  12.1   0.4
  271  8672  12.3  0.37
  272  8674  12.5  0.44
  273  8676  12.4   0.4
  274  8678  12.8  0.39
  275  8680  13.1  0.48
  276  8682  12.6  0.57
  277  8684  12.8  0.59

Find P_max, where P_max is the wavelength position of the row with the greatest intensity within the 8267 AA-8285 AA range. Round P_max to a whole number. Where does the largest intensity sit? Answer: 8280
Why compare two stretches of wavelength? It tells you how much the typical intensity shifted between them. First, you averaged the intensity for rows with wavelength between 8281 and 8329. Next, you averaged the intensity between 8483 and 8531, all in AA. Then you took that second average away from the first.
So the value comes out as 1.1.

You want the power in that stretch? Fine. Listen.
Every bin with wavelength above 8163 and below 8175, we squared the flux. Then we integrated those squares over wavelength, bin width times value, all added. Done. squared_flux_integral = 2331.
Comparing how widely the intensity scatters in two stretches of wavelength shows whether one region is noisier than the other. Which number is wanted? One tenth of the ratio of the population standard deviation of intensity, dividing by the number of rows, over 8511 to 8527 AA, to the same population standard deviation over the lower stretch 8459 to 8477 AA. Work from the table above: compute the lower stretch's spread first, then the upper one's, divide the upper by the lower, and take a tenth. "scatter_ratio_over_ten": 0.079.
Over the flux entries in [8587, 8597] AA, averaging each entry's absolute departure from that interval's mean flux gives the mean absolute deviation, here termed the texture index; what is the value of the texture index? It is 0.368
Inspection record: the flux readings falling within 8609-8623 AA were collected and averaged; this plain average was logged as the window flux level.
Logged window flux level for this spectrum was 13.1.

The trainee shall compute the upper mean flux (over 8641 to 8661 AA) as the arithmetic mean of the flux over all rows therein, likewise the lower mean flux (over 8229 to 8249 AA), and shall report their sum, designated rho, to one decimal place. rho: 26.3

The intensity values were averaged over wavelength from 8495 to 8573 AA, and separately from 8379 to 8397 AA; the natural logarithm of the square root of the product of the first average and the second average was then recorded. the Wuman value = 2.52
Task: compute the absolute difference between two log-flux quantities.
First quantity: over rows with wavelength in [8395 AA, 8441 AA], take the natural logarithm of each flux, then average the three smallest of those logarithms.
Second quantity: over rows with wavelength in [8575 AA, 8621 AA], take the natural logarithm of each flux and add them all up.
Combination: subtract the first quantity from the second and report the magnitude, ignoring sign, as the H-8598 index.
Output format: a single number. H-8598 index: 56.8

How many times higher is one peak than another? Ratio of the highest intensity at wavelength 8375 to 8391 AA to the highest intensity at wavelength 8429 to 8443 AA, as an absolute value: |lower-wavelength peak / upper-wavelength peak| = 0.98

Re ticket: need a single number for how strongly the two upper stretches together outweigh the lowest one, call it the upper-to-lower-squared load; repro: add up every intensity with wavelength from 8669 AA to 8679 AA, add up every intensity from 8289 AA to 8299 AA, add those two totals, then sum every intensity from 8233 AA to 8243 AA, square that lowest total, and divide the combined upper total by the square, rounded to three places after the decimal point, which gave 0.028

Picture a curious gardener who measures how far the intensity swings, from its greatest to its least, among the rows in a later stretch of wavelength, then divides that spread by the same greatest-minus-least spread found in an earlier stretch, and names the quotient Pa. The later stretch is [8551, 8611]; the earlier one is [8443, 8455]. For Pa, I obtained 1.5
